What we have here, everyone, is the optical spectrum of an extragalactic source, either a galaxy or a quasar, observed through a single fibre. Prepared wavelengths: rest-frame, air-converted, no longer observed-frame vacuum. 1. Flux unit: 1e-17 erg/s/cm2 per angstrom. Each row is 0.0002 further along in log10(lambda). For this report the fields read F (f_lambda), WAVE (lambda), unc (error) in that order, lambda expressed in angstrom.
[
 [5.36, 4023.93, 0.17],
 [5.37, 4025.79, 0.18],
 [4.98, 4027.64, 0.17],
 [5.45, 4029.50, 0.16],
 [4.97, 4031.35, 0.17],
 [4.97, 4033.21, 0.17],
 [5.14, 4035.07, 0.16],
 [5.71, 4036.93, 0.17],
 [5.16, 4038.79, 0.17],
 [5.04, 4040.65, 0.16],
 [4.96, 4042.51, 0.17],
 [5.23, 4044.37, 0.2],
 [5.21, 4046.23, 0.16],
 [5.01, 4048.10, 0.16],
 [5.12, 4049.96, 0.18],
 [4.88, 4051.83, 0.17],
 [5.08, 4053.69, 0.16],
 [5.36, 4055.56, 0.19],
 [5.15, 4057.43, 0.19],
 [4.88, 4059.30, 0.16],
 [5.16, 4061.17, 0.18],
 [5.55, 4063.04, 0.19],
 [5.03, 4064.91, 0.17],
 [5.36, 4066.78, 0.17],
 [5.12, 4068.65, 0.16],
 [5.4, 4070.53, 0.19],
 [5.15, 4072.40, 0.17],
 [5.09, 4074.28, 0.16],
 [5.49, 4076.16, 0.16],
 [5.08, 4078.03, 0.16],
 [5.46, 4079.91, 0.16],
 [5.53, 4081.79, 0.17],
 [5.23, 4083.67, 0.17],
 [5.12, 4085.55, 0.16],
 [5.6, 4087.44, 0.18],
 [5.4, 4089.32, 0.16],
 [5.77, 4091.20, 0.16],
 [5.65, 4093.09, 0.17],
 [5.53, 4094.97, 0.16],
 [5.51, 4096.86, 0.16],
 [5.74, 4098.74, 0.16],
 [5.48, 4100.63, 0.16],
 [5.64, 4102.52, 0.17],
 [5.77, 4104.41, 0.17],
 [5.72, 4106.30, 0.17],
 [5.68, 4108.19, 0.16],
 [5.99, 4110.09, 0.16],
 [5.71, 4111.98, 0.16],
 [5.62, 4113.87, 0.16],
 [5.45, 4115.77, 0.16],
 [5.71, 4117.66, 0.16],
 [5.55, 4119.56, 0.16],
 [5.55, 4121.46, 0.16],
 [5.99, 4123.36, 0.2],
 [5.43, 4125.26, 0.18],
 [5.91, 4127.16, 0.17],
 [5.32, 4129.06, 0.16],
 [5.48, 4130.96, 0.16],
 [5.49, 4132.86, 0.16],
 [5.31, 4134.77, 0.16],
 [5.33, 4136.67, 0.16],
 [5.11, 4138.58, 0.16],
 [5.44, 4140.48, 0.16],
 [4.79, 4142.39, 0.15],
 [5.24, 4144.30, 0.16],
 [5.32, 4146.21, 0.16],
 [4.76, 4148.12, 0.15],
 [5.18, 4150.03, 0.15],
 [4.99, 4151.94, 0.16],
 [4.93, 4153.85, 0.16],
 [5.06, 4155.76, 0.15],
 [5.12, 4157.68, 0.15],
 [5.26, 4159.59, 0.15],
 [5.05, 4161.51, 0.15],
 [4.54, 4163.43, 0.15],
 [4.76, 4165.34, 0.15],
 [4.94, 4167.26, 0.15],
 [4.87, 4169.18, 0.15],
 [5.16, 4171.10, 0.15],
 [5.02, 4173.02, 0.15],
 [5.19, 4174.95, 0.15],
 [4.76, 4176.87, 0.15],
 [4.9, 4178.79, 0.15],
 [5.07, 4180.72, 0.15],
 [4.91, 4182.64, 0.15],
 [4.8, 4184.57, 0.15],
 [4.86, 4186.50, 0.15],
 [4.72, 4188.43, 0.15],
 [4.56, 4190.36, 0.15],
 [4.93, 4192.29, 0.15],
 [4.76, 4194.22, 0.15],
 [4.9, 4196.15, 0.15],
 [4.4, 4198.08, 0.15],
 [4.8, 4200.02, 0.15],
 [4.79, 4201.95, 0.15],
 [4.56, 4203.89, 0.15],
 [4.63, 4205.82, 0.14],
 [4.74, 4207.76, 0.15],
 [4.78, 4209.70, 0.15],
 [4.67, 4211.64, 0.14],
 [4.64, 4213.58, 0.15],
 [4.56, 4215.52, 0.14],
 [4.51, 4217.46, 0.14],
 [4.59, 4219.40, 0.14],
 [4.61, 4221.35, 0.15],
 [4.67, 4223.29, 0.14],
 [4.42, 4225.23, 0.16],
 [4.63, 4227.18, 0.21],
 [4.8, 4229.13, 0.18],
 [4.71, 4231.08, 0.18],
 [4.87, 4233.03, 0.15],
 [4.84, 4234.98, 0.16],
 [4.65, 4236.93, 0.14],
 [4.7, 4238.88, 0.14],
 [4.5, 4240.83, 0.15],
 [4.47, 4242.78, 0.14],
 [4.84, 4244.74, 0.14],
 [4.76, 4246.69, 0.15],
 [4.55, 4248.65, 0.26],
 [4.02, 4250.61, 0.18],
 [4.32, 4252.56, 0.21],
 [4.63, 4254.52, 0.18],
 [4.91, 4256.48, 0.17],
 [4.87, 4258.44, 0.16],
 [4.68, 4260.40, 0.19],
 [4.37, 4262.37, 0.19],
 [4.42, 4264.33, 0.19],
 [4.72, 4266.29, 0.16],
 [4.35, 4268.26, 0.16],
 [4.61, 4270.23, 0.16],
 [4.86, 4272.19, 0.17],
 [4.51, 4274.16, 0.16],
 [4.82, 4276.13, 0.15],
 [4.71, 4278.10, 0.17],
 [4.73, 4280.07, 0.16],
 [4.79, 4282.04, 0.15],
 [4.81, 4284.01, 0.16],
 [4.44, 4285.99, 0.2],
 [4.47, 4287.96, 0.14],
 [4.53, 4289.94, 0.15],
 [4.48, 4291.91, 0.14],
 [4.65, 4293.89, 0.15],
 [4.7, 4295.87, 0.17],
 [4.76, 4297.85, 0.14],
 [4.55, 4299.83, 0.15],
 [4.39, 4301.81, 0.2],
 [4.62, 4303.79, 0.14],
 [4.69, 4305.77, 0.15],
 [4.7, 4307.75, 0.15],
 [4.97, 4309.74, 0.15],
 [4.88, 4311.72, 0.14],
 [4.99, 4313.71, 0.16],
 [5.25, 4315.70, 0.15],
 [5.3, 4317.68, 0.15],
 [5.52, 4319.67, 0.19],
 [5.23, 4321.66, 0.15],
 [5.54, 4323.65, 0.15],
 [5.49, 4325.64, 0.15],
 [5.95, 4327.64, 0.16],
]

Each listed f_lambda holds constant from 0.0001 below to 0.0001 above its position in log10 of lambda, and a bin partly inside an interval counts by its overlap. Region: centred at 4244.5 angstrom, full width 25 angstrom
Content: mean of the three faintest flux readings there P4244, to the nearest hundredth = 4.27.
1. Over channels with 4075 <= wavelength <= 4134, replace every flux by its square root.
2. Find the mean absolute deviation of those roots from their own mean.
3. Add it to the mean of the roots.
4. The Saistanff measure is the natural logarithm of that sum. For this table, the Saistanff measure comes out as 0.873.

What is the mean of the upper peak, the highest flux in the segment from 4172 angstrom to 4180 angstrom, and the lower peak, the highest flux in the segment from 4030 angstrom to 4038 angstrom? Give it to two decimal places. 5.45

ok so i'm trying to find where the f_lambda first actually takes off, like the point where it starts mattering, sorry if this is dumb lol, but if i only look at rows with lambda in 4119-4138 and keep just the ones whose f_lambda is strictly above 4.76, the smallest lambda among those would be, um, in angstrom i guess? 4119.56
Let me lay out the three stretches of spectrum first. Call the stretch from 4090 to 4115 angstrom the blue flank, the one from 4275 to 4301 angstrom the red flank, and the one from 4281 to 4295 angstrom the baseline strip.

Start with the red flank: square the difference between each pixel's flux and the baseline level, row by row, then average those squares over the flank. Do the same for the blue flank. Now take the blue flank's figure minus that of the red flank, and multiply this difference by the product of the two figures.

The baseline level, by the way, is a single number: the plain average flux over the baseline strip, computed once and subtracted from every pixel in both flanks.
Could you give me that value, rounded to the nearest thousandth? 0.028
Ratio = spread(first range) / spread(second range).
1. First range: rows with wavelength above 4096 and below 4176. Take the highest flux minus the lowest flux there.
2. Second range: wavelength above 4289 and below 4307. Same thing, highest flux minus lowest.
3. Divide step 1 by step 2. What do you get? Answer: 3.9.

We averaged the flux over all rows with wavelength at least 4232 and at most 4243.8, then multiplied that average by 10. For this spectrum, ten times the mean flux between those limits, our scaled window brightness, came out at 46.7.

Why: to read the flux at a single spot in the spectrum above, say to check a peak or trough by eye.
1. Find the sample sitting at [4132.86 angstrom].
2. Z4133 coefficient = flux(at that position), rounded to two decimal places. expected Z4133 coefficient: 5.49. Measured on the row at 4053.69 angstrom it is 5.08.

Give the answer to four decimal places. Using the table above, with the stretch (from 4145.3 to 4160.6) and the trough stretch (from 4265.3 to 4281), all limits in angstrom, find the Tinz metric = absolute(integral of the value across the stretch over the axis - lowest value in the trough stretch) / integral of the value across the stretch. 0.9440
